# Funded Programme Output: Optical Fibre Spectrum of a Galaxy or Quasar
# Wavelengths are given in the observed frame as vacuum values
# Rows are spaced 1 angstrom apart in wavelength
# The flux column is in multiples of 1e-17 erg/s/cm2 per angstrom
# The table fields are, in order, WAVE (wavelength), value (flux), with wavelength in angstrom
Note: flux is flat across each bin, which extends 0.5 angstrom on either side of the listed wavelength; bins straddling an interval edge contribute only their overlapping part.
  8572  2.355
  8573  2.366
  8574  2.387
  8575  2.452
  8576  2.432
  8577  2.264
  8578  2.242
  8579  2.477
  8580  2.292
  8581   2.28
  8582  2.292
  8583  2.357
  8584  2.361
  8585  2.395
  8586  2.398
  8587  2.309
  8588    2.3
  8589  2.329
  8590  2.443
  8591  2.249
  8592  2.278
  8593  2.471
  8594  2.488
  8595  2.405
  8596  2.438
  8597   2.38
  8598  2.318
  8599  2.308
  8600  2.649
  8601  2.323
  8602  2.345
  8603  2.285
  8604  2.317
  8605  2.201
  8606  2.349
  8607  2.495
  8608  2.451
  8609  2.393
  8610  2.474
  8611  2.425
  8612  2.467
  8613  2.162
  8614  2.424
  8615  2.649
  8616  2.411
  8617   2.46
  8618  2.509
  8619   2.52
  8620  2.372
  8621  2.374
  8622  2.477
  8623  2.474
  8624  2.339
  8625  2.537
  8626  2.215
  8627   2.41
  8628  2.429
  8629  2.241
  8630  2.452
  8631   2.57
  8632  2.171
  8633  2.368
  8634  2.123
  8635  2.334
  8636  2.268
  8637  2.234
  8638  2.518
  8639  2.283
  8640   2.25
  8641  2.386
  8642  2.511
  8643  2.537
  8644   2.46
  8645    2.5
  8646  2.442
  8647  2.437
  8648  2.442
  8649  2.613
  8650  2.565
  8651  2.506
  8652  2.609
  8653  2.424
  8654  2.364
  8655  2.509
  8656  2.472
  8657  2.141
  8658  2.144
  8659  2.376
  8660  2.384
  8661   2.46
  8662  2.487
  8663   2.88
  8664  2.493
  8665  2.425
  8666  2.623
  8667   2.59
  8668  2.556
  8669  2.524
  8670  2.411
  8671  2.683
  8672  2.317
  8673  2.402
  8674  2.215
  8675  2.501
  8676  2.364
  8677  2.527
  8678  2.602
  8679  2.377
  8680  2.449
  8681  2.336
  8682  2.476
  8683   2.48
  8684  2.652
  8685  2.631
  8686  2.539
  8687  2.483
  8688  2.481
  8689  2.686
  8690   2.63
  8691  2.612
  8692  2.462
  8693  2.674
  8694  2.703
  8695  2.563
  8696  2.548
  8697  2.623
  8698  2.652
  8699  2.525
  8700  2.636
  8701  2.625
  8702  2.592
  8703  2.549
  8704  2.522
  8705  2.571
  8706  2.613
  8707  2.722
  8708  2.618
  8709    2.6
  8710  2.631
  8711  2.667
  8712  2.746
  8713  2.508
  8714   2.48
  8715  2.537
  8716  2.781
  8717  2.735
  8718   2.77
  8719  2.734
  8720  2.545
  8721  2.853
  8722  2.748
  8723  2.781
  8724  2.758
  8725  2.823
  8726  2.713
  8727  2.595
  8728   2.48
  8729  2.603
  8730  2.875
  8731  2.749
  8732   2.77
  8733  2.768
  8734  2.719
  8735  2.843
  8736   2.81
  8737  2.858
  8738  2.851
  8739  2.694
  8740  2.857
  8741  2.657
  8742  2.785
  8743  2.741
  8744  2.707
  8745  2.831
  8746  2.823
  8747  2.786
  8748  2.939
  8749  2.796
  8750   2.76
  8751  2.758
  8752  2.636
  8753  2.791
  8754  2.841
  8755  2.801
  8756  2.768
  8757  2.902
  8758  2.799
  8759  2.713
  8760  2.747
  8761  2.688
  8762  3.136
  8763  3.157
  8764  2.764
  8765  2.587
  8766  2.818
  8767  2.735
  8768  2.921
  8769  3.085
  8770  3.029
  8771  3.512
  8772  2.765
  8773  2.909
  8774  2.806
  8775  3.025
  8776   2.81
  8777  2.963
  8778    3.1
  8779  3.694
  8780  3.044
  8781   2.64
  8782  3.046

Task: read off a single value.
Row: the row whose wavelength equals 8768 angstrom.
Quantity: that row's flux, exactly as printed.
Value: 2.921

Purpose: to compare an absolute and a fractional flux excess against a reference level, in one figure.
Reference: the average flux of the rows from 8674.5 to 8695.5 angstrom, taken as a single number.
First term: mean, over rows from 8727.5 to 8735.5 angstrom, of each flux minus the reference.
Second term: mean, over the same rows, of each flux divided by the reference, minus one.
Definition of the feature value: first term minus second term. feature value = 0.12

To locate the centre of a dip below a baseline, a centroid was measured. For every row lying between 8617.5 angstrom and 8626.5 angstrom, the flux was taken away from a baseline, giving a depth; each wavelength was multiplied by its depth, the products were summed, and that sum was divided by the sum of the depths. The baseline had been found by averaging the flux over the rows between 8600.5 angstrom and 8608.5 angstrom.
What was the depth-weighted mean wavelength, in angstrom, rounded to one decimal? 8620.5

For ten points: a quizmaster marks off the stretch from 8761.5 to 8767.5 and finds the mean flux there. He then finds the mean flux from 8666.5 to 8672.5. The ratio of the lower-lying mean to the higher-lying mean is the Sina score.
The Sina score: 0.88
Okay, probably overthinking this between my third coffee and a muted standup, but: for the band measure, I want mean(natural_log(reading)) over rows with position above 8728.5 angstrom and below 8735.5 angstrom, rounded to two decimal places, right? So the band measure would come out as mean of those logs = 1.02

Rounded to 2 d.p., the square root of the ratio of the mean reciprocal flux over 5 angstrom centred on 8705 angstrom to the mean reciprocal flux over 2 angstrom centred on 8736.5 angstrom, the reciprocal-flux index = 1.05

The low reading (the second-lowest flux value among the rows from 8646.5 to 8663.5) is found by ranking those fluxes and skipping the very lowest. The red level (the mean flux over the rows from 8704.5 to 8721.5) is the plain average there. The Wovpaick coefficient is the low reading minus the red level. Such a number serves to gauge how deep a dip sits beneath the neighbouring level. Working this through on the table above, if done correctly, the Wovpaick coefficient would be -0.5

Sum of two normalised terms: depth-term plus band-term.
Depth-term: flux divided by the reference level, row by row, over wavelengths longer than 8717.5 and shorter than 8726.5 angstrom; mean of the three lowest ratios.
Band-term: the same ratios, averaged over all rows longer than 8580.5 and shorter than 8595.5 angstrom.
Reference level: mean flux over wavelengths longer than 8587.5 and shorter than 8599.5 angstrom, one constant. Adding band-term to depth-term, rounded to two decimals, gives 2.12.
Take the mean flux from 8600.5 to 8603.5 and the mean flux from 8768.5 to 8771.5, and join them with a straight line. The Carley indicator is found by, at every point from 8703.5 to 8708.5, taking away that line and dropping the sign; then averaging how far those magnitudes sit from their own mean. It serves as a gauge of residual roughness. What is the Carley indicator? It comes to 0.045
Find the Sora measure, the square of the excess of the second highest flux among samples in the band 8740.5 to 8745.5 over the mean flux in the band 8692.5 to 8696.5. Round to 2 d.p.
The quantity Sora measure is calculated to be 0.03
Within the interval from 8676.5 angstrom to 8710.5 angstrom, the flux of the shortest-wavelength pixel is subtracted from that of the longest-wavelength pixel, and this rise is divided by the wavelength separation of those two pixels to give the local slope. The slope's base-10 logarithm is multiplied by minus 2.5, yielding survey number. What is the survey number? 6.3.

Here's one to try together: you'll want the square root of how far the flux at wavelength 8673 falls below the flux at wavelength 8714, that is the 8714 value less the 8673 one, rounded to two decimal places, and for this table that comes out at 0.28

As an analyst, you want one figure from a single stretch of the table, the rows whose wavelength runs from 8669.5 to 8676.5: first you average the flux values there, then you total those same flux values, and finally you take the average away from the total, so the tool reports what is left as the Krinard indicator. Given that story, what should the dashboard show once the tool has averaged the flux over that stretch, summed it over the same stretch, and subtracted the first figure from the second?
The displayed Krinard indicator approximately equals 14.5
